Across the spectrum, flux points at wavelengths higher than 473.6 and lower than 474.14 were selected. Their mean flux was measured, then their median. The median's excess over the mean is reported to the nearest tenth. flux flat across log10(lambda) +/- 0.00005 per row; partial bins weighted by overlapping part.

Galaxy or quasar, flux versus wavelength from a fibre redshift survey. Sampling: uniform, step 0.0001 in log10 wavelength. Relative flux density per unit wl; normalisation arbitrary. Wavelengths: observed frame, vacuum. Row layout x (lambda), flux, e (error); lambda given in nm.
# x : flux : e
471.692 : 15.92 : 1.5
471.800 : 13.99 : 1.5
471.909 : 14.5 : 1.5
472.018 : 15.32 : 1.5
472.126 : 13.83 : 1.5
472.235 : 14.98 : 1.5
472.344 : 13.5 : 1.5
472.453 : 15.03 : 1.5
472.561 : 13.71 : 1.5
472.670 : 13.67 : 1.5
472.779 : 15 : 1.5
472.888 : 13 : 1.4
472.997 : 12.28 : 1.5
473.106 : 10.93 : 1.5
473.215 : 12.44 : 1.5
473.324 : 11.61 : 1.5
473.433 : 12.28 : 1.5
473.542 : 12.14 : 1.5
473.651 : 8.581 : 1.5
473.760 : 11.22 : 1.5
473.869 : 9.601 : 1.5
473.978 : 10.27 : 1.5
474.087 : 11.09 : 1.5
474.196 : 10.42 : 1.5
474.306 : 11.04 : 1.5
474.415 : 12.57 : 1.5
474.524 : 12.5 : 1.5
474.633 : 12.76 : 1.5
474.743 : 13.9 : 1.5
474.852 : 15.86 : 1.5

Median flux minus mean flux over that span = 0.1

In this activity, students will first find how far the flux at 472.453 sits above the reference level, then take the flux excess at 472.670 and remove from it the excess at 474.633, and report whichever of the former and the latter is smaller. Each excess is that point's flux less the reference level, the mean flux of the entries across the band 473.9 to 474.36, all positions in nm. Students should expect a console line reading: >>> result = 0.9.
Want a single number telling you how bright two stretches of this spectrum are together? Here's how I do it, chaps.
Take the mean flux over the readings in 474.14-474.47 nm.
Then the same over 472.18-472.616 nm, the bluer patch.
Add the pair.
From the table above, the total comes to 25.6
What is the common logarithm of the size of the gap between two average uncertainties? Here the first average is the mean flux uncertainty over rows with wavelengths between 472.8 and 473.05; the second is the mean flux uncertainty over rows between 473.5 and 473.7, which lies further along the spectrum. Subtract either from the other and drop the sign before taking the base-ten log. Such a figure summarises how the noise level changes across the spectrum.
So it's -1.3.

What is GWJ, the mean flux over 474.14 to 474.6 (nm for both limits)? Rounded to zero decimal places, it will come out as 12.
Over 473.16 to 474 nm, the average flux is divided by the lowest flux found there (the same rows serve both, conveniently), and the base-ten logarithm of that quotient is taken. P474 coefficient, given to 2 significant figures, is 0.11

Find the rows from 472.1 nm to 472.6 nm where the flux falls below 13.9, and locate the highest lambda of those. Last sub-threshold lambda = 472.561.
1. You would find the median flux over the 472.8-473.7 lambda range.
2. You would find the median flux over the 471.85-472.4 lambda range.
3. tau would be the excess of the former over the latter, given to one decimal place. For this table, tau -2.3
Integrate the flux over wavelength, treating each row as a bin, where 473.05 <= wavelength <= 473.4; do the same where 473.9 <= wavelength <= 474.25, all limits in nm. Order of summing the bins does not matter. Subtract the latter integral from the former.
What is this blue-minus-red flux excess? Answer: 0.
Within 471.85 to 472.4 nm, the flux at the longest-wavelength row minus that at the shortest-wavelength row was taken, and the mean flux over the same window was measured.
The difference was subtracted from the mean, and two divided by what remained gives 0.13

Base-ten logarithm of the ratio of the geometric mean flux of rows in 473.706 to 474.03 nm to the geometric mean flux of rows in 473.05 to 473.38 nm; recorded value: -0.051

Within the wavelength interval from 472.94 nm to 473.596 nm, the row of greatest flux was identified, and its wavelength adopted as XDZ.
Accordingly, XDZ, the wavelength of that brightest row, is 473.215 nm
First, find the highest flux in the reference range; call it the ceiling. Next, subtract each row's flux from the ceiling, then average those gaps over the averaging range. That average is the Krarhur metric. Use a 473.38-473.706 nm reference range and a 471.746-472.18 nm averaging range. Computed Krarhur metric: -2.1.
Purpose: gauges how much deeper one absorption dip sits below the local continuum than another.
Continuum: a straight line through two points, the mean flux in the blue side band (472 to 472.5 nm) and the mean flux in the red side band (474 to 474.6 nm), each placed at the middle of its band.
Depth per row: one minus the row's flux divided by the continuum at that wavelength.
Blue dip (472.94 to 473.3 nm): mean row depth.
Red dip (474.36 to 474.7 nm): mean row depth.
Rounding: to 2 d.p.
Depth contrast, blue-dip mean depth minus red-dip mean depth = 0.23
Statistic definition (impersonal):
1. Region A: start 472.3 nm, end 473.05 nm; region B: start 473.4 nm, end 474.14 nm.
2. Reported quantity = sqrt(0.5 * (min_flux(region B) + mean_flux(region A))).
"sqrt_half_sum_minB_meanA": 3.34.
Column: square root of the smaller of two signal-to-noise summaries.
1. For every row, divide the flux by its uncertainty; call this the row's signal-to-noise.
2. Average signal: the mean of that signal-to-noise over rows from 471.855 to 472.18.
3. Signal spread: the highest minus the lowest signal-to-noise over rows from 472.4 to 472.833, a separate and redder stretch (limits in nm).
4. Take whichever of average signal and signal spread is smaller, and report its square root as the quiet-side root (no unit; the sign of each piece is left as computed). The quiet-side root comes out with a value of 1.0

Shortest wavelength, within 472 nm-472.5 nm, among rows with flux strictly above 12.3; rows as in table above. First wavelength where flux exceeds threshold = 472.018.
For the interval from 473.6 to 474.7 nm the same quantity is 474.415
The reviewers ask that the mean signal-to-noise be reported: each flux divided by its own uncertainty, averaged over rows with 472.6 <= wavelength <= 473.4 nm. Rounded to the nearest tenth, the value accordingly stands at 8.6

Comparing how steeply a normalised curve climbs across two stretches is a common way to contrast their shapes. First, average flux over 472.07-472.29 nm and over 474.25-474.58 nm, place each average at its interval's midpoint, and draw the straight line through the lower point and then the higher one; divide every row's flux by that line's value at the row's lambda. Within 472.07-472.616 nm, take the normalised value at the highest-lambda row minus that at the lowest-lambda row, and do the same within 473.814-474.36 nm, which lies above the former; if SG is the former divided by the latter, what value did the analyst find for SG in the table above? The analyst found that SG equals 0.2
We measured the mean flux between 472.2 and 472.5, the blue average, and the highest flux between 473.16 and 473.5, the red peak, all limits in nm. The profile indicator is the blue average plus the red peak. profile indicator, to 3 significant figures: 26.9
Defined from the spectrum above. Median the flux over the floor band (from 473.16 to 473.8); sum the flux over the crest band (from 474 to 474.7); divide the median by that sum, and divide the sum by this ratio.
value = 417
